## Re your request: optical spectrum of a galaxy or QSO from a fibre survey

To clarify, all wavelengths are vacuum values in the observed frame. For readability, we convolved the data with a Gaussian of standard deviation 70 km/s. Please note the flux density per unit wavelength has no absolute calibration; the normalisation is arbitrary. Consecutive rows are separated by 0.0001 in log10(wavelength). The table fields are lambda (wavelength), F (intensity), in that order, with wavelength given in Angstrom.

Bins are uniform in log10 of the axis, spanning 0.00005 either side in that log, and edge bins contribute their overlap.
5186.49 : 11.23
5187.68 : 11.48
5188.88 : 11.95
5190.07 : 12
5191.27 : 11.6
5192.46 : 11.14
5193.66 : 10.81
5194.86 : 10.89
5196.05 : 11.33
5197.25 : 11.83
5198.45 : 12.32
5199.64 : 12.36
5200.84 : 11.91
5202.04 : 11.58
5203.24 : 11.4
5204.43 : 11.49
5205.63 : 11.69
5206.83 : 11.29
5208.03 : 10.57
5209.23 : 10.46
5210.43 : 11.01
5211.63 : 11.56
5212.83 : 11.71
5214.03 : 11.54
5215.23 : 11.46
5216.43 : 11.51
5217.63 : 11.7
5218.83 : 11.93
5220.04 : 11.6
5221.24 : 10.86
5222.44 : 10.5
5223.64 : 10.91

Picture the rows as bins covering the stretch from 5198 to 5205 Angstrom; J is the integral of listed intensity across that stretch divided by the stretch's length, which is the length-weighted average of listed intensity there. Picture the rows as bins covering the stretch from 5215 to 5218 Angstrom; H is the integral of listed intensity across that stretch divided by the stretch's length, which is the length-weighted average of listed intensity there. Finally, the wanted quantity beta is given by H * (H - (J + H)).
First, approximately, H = 11.57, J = 11.8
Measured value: -137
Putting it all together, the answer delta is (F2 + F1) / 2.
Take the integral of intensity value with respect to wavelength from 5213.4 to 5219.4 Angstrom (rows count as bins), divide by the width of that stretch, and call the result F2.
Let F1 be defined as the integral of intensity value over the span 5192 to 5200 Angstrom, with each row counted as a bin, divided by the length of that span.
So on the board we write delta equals 11.6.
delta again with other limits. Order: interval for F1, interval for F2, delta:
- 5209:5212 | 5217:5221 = 11.3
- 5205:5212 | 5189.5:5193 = 11.3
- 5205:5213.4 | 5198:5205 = 11.5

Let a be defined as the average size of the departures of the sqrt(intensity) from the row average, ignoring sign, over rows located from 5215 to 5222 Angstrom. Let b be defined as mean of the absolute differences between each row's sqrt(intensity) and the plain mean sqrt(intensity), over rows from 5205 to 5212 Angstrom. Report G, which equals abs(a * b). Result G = 0.0022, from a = 0.035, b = 0.063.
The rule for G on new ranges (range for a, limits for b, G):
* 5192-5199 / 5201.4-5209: 0.0027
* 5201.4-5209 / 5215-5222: 0.0014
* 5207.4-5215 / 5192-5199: 0.0047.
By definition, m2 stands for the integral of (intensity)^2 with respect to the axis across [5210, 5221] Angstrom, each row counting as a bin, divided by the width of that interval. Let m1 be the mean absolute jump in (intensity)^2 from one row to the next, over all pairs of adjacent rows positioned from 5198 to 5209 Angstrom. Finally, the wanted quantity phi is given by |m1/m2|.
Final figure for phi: 0.052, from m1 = 6.9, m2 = 133.3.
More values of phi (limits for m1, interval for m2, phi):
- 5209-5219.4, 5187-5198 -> 0.042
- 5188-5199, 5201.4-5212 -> 0.063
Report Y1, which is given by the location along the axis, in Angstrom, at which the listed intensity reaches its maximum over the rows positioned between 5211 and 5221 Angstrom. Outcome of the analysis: 5218.83 Angstrom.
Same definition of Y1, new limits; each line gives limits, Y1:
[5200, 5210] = 5200.84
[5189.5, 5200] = 5199.64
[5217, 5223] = 5218.83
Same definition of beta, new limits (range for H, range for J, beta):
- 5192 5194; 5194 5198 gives -124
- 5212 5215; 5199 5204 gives -137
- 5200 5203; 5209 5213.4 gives -132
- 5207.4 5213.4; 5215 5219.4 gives -129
